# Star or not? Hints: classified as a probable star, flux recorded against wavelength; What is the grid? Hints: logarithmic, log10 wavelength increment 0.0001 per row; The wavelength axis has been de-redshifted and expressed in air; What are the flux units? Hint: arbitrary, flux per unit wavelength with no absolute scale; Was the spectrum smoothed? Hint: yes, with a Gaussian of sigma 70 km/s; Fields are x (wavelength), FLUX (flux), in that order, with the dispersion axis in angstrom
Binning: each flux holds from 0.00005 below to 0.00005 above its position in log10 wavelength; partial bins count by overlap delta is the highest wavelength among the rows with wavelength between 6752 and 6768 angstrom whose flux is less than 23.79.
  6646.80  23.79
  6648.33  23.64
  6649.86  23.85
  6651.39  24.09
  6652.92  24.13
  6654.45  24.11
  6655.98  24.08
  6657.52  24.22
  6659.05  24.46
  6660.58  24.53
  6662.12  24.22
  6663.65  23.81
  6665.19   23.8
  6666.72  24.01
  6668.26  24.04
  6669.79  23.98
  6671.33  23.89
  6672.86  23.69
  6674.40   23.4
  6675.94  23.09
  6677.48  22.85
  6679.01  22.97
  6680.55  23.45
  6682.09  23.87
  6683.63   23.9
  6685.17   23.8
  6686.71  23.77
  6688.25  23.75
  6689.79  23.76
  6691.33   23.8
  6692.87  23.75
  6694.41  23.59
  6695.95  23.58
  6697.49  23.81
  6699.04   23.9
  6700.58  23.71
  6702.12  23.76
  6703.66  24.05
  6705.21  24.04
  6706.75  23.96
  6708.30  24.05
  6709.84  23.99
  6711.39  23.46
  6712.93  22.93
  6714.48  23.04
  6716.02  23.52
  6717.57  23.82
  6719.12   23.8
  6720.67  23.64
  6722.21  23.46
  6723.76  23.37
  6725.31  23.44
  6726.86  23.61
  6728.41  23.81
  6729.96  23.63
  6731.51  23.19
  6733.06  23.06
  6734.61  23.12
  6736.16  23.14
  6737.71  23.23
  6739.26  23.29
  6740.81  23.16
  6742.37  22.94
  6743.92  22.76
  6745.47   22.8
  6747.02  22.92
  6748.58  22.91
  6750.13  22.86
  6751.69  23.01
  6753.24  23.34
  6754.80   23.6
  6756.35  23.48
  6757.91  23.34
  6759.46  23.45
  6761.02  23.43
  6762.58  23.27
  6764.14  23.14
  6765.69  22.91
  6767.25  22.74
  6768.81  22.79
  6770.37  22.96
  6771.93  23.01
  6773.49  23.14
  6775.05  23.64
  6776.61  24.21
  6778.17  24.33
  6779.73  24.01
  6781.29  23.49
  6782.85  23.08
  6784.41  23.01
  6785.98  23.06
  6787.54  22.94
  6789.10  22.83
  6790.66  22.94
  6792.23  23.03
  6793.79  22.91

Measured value 6767.25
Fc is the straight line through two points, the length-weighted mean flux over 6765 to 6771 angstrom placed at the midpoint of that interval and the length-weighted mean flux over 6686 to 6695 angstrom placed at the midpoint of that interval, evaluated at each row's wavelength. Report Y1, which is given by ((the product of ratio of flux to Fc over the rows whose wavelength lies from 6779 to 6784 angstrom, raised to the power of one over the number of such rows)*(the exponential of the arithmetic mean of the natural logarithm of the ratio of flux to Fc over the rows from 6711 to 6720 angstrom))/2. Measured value 0.518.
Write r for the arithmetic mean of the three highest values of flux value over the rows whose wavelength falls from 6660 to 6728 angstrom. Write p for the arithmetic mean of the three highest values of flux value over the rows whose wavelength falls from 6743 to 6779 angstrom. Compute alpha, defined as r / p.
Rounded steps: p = 24.1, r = 24.3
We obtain 1.01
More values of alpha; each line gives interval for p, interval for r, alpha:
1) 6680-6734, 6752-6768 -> 0.98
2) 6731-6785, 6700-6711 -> 0.99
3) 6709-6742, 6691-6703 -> 1.00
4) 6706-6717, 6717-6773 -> 0.99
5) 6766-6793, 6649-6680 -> 1.01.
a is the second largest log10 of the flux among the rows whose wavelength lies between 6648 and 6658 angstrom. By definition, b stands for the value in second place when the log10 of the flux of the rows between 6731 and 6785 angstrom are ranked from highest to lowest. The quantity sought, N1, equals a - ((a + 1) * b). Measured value -1.91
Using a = 1.38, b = 1.38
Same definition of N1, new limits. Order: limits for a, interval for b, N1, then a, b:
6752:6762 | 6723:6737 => -1.89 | 1.37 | 1.37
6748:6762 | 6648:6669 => -1.92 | 1.37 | 1.39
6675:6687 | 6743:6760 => -1.88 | 1.38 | 1.37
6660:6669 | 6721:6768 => -1.89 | 1.38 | 1.37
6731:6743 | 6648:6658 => -1.91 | 1.37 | 1.38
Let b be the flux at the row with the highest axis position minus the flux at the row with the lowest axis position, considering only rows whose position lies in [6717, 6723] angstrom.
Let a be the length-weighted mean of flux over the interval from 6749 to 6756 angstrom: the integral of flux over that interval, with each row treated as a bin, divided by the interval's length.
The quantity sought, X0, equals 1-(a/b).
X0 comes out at 65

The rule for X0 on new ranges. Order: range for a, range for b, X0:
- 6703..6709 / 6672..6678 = 30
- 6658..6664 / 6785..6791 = 204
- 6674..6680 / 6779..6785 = 24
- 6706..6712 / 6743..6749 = -158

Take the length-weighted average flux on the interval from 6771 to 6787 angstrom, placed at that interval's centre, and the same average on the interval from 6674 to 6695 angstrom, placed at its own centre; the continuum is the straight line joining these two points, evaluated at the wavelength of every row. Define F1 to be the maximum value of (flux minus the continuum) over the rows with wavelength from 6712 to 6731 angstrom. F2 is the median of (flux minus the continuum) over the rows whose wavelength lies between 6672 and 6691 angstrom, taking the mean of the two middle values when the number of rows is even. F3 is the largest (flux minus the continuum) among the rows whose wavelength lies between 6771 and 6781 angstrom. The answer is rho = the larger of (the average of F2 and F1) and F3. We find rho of 0.8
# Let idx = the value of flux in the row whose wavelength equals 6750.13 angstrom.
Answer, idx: 22.86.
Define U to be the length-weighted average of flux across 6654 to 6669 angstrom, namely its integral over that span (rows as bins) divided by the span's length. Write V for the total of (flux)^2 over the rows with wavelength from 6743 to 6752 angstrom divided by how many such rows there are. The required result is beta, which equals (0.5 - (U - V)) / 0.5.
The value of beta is 999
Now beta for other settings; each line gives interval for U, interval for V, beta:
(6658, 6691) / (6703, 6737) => 1063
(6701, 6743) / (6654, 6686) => 1089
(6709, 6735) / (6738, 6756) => 1017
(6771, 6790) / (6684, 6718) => 1080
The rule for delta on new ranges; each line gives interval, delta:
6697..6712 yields 6711.39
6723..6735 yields 6734.61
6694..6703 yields 6702.12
